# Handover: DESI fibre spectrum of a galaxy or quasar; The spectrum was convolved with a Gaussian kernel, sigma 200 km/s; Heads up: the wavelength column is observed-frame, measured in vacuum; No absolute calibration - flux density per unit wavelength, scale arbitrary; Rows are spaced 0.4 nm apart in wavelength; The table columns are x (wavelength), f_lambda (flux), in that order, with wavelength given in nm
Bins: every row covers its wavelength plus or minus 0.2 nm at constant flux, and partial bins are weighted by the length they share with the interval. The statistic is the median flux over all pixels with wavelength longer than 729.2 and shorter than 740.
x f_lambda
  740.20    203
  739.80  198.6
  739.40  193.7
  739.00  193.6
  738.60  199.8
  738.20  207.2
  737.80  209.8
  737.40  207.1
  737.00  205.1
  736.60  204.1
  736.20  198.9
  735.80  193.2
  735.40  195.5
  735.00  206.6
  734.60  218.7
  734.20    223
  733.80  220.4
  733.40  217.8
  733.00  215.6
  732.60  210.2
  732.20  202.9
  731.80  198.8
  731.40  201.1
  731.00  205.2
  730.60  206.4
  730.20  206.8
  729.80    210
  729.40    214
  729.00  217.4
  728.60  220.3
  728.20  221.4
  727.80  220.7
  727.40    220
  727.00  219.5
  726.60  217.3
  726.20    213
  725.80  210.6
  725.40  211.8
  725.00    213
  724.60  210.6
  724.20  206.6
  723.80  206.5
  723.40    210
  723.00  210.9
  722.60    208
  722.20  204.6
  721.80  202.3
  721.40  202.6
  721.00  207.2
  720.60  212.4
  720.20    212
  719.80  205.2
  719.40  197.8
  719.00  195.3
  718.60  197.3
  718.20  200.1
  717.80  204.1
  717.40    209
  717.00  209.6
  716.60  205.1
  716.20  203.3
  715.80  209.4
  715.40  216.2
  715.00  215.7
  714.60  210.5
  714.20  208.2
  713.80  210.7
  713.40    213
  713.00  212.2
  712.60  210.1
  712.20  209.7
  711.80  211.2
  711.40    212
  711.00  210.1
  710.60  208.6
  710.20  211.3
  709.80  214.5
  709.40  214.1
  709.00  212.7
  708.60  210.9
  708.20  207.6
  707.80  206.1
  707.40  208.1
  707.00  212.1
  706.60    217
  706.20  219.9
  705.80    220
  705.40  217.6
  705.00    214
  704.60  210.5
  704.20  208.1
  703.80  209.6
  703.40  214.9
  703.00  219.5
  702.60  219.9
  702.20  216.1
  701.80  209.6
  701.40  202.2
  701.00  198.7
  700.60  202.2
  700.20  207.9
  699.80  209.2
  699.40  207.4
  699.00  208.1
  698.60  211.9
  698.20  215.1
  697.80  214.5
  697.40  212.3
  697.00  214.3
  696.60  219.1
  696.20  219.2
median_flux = 206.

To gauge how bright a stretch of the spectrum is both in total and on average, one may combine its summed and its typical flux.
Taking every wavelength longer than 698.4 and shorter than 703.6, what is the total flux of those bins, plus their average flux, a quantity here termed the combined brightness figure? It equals 2937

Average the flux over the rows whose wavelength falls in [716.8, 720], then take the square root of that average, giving 14.22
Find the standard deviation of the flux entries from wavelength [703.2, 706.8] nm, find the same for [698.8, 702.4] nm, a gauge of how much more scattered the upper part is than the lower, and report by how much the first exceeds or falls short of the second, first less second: -0.7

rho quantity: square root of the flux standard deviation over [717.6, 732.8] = 2.6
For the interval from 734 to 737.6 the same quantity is 3.1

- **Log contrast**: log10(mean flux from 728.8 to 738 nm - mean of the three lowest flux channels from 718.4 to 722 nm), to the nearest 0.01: 1.06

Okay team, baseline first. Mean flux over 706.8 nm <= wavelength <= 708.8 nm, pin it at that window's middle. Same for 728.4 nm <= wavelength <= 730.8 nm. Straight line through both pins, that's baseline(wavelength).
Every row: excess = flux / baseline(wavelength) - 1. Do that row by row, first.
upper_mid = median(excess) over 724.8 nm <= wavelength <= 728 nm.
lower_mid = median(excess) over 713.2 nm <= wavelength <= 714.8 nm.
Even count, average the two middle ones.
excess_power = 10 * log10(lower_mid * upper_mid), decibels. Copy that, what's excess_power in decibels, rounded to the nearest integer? -44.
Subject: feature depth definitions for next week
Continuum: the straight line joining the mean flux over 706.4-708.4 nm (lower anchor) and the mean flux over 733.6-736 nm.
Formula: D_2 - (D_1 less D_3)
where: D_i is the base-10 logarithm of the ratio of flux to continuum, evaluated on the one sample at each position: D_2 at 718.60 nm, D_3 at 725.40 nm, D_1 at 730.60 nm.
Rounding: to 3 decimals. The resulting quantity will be -0.016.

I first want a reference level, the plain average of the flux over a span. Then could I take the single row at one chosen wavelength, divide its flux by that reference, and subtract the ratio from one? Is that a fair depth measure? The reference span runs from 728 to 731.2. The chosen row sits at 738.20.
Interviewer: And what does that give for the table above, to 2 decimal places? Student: 0.03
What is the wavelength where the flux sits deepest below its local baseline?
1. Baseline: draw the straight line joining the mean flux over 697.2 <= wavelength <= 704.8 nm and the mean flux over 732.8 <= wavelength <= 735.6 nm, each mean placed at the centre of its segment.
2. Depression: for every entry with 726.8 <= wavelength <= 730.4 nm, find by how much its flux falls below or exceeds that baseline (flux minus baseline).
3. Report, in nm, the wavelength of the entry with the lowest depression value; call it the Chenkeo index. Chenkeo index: 730.20 nm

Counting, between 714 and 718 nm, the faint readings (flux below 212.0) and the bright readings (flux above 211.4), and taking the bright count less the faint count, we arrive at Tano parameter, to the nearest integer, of -6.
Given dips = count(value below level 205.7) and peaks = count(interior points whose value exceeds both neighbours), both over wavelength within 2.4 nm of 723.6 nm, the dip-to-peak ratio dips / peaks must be 1.5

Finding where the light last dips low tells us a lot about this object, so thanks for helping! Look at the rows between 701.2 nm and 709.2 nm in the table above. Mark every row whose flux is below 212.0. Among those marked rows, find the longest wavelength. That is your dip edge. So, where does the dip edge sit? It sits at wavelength 708.60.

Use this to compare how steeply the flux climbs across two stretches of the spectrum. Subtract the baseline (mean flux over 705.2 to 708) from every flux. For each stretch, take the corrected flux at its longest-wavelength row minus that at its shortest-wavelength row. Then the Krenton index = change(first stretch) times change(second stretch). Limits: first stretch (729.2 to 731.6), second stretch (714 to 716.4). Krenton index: 63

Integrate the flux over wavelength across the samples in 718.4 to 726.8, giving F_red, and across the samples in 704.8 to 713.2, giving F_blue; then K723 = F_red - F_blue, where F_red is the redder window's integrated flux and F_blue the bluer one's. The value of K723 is -42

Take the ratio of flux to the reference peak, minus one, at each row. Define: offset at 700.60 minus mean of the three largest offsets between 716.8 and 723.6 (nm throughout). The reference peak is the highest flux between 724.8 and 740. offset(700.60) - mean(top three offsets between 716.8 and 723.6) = -0.04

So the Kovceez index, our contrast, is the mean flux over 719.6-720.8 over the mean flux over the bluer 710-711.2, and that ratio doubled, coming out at 2.00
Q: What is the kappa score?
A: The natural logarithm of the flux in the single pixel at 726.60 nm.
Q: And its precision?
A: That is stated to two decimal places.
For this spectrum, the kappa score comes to 5.38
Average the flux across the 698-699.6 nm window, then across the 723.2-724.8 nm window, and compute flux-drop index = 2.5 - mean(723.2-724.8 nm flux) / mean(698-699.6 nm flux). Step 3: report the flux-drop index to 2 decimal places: 1.51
